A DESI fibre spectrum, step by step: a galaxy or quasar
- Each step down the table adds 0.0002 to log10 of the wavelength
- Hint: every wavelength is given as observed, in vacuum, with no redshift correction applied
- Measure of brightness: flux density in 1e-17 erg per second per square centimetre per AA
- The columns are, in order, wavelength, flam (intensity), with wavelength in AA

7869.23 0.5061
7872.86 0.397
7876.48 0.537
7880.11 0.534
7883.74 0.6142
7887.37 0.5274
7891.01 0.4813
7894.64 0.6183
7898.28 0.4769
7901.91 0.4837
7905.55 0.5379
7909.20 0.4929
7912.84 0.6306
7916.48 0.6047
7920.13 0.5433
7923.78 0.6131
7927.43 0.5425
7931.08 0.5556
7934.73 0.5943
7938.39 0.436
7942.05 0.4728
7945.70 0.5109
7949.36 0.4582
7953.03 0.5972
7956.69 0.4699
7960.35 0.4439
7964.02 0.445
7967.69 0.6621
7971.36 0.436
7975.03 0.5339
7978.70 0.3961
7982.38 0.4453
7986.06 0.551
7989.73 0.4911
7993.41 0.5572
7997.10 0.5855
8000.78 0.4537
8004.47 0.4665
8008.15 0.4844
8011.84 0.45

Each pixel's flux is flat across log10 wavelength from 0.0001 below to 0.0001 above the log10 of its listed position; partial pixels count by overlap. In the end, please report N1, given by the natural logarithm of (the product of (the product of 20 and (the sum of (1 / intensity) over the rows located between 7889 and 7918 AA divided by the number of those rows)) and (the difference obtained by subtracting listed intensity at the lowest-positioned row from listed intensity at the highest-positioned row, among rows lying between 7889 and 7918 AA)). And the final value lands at 1.5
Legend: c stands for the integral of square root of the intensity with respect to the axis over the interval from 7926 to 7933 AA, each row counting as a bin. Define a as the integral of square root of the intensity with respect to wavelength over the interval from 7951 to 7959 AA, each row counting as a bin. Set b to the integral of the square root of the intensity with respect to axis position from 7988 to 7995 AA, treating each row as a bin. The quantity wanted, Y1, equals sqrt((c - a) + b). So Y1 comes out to 2.11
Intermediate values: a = 5.8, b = 5.1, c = 5.2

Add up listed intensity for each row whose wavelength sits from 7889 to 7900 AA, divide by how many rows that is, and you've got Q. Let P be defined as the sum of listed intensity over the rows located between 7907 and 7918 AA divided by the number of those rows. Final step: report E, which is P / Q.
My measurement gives 1.10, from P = 0.58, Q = 0.53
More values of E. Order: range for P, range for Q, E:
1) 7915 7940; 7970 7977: 1.15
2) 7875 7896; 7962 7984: 1.13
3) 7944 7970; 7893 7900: 0.94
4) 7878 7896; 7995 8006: 1.11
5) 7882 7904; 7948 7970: 1.04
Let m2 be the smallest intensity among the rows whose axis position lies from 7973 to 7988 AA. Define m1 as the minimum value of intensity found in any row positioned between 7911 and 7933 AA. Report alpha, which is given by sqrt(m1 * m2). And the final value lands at 0.464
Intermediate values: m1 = 0.5425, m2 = 0.3961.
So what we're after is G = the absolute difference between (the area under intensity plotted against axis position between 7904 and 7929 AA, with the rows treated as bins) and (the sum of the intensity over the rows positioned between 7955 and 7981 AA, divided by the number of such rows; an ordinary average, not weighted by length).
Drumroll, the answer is 13.7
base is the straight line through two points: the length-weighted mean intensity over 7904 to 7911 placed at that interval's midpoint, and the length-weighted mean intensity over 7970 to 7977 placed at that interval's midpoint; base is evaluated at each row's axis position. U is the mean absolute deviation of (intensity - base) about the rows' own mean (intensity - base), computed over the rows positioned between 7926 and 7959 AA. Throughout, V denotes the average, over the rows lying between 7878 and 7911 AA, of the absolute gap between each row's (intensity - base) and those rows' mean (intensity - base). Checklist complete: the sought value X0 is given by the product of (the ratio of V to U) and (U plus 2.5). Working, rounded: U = 0.049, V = 0.040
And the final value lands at 2.1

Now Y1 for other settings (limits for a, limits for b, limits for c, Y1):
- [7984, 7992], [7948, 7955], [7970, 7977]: 2.05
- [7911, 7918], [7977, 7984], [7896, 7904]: 2.15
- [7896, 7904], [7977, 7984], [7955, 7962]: 1.92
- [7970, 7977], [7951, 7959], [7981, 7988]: 2.42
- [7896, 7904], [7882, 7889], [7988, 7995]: 2.18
